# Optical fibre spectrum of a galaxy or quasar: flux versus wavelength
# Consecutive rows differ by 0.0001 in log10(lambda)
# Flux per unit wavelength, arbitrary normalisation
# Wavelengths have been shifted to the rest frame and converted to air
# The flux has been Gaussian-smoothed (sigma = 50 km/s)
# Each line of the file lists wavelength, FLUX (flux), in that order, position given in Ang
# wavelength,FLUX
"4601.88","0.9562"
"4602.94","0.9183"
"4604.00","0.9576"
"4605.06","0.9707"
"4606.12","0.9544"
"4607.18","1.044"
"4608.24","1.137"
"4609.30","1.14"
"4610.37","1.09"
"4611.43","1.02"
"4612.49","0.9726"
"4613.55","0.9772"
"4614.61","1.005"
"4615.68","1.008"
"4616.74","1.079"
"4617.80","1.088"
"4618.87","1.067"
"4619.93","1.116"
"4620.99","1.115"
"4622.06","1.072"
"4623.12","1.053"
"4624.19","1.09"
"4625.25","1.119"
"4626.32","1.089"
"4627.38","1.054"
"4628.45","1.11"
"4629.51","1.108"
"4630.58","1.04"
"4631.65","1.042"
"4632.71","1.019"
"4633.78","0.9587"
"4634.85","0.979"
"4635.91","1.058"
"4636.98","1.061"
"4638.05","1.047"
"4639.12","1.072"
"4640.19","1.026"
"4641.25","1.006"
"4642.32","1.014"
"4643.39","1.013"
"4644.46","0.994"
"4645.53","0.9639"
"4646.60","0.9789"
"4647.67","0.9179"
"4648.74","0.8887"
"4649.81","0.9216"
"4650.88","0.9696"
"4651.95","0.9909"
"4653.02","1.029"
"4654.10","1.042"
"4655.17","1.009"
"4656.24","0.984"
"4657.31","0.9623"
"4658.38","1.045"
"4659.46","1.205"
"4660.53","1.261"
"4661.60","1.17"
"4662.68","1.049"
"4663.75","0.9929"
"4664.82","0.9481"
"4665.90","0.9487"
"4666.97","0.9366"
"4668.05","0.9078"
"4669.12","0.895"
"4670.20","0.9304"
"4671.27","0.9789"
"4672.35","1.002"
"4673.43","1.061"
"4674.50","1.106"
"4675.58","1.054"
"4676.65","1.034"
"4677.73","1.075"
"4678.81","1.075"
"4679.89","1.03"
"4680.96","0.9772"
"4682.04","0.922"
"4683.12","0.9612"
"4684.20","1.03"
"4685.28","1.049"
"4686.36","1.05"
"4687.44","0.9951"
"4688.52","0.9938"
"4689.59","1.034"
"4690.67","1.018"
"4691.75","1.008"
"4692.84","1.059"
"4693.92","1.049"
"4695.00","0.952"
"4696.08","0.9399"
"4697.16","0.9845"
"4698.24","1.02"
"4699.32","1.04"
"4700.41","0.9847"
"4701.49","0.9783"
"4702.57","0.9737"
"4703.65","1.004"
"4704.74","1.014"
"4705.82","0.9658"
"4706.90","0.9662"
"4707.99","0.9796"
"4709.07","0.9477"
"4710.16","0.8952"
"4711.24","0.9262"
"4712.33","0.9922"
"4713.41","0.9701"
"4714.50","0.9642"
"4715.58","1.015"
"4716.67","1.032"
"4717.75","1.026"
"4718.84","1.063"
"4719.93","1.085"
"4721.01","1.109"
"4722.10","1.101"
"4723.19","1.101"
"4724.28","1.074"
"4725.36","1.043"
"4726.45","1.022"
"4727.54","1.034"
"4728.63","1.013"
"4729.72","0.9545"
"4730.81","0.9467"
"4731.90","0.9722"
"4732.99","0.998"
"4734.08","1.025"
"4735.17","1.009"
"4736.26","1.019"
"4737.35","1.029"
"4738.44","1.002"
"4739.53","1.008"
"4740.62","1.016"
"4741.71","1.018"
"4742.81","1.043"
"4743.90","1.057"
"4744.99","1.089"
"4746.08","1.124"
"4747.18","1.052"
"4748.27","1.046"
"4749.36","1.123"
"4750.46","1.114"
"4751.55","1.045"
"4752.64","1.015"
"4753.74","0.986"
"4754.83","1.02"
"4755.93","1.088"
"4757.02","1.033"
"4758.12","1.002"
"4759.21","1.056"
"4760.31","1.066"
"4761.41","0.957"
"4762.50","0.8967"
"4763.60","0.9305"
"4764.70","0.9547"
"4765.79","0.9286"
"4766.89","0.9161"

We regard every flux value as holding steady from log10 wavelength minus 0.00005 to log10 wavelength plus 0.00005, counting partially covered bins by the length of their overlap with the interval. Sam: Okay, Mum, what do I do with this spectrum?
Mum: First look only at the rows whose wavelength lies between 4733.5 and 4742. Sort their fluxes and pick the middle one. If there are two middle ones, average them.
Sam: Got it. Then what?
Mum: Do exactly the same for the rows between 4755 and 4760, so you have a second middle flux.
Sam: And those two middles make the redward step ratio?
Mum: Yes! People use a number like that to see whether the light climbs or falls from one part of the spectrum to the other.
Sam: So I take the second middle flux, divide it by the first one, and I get 1.03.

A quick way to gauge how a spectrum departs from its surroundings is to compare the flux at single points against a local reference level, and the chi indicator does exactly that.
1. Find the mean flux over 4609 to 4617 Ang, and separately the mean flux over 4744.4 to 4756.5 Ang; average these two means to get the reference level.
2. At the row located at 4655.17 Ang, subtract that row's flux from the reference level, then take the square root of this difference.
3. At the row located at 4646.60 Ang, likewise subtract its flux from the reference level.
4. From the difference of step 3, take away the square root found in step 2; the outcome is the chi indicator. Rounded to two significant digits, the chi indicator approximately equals -0.13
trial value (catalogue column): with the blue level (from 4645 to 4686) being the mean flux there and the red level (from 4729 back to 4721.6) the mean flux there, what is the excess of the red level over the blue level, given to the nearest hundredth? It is 0.05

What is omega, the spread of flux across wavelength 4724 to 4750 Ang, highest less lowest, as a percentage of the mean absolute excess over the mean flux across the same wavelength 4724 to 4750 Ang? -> 551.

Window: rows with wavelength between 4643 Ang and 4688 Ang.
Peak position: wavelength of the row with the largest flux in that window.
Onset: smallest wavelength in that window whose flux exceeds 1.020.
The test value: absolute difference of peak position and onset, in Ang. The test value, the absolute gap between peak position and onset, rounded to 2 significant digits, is 7.5 Ang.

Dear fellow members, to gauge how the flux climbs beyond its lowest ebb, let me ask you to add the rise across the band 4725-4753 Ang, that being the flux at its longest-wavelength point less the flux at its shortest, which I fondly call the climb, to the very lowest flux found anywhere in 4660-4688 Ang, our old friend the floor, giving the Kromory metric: 0.87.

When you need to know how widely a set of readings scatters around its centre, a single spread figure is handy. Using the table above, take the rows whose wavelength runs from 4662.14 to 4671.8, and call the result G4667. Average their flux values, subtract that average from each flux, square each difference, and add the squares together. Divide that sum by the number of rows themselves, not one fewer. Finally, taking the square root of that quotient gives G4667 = 0.044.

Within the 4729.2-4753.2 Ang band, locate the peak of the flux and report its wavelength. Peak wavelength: 4746.08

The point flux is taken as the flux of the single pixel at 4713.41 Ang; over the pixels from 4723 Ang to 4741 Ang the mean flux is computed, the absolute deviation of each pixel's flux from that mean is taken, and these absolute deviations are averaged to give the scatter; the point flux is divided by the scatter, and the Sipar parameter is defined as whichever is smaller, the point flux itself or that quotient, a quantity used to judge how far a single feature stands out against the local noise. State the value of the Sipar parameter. 0.97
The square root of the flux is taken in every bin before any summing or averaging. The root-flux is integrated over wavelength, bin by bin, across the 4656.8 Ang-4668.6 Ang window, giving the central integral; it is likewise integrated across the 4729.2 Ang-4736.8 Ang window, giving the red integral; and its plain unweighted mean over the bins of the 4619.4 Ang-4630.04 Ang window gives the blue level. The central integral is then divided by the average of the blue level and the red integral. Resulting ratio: 2.8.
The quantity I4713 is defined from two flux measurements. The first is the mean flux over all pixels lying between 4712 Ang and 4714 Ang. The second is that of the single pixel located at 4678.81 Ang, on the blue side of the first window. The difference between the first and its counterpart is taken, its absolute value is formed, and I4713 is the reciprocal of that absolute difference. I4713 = 11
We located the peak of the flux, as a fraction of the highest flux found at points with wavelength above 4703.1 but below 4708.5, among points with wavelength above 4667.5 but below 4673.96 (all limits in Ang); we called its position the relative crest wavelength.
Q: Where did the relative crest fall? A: 4673.43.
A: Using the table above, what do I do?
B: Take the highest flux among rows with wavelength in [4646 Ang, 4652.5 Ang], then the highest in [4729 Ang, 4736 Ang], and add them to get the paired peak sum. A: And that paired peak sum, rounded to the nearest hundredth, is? 2.02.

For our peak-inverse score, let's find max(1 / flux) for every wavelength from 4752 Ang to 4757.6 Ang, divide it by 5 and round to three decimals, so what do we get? 0.203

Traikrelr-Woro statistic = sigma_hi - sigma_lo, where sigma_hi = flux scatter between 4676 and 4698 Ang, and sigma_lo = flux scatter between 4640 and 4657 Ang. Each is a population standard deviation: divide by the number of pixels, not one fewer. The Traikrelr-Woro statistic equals 0.002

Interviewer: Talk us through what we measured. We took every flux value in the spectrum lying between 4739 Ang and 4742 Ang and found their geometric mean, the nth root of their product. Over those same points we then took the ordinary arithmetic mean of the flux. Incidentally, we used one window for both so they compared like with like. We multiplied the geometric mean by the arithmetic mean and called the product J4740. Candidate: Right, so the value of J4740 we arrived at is 1.03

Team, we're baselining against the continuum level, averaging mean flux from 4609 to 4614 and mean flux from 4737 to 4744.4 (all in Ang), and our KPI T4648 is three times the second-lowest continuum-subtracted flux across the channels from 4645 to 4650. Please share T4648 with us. -0.34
